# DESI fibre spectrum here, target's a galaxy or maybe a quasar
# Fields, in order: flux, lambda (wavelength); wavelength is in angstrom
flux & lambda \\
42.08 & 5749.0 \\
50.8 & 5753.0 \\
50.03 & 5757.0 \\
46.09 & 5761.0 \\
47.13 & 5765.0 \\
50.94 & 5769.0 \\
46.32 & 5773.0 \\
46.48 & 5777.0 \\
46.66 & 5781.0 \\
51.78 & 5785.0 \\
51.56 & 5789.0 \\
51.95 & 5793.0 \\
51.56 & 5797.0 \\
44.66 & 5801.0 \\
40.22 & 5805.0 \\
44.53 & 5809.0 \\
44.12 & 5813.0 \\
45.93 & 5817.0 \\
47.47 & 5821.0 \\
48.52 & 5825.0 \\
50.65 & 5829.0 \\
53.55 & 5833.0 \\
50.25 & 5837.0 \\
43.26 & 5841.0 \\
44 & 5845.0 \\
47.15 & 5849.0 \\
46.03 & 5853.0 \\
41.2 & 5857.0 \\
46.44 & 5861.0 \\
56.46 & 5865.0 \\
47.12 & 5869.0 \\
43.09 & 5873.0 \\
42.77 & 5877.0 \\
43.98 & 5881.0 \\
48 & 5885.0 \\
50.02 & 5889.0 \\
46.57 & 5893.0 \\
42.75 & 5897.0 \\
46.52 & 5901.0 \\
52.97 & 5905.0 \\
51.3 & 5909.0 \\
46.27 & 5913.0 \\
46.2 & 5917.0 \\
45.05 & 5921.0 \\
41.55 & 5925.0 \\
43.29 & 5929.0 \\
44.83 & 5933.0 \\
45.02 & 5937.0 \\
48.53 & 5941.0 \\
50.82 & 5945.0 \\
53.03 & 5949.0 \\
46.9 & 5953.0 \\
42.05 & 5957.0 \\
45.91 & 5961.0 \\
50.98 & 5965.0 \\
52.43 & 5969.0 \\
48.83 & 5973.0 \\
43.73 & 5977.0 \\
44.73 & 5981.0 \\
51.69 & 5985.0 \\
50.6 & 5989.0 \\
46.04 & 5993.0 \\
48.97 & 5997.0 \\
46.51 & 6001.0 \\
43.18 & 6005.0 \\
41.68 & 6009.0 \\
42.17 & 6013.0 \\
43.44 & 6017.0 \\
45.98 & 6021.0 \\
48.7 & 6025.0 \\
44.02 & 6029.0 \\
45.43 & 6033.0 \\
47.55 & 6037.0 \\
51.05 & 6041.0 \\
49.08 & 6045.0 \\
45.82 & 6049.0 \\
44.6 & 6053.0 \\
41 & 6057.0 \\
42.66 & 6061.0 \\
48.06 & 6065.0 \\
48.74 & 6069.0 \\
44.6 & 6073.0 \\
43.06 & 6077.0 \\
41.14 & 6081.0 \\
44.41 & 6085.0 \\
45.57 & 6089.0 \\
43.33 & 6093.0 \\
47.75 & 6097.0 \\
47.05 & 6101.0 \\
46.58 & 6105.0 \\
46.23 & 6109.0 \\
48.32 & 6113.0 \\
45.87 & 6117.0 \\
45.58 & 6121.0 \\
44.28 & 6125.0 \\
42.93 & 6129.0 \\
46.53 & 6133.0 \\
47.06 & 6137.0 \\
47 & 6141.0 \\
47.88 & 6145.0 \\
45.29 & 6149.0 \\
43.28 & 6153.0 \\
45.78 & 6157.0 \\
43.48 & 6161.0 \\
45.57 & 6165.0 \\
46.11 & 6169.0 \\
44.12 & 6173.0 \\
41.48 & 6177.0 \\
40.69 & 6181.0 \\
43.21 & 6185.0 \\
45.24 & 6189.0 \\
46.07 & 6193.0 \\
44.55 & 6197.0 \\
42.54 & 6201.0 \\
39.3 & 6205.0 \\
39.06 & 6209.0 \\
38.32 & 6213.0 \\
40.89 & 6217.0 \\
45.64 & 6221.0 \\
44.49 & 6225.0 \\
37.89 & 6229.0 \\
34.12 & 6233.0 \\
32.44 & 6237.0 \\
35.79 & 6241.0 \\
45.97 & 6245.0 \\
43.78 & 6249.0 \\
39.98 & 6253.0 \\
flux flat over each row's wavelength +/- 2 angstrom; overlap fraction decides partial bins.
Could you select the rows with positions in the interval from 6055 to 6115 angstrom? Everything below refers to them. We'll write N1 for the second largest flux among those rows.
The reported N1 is 48.32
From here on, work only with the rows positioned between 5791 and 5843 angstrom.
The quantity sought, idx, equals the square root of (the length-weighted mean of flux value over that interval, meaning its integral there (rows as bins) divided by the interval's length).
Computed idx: 6.89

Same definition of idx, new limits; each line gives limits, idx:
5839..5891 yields 6.79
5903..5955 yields 6.88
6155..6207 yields 6.61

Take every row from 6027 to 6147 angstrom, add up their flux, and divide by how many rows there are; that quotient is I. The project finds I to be 45.8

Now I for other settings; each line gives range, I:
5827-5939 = 46.7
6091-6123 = 46.3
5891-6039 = 46.7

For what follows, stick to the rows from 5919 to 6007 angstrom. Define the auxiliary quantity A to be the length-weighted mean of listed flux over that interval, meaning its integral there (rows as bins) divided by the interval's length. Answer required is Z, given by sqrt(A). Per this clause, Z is 6.86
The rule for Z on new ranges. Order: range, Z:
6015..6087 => 6.75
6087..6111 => 6.79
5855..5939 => 6.80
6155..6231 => 6.55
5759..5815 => 6.89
